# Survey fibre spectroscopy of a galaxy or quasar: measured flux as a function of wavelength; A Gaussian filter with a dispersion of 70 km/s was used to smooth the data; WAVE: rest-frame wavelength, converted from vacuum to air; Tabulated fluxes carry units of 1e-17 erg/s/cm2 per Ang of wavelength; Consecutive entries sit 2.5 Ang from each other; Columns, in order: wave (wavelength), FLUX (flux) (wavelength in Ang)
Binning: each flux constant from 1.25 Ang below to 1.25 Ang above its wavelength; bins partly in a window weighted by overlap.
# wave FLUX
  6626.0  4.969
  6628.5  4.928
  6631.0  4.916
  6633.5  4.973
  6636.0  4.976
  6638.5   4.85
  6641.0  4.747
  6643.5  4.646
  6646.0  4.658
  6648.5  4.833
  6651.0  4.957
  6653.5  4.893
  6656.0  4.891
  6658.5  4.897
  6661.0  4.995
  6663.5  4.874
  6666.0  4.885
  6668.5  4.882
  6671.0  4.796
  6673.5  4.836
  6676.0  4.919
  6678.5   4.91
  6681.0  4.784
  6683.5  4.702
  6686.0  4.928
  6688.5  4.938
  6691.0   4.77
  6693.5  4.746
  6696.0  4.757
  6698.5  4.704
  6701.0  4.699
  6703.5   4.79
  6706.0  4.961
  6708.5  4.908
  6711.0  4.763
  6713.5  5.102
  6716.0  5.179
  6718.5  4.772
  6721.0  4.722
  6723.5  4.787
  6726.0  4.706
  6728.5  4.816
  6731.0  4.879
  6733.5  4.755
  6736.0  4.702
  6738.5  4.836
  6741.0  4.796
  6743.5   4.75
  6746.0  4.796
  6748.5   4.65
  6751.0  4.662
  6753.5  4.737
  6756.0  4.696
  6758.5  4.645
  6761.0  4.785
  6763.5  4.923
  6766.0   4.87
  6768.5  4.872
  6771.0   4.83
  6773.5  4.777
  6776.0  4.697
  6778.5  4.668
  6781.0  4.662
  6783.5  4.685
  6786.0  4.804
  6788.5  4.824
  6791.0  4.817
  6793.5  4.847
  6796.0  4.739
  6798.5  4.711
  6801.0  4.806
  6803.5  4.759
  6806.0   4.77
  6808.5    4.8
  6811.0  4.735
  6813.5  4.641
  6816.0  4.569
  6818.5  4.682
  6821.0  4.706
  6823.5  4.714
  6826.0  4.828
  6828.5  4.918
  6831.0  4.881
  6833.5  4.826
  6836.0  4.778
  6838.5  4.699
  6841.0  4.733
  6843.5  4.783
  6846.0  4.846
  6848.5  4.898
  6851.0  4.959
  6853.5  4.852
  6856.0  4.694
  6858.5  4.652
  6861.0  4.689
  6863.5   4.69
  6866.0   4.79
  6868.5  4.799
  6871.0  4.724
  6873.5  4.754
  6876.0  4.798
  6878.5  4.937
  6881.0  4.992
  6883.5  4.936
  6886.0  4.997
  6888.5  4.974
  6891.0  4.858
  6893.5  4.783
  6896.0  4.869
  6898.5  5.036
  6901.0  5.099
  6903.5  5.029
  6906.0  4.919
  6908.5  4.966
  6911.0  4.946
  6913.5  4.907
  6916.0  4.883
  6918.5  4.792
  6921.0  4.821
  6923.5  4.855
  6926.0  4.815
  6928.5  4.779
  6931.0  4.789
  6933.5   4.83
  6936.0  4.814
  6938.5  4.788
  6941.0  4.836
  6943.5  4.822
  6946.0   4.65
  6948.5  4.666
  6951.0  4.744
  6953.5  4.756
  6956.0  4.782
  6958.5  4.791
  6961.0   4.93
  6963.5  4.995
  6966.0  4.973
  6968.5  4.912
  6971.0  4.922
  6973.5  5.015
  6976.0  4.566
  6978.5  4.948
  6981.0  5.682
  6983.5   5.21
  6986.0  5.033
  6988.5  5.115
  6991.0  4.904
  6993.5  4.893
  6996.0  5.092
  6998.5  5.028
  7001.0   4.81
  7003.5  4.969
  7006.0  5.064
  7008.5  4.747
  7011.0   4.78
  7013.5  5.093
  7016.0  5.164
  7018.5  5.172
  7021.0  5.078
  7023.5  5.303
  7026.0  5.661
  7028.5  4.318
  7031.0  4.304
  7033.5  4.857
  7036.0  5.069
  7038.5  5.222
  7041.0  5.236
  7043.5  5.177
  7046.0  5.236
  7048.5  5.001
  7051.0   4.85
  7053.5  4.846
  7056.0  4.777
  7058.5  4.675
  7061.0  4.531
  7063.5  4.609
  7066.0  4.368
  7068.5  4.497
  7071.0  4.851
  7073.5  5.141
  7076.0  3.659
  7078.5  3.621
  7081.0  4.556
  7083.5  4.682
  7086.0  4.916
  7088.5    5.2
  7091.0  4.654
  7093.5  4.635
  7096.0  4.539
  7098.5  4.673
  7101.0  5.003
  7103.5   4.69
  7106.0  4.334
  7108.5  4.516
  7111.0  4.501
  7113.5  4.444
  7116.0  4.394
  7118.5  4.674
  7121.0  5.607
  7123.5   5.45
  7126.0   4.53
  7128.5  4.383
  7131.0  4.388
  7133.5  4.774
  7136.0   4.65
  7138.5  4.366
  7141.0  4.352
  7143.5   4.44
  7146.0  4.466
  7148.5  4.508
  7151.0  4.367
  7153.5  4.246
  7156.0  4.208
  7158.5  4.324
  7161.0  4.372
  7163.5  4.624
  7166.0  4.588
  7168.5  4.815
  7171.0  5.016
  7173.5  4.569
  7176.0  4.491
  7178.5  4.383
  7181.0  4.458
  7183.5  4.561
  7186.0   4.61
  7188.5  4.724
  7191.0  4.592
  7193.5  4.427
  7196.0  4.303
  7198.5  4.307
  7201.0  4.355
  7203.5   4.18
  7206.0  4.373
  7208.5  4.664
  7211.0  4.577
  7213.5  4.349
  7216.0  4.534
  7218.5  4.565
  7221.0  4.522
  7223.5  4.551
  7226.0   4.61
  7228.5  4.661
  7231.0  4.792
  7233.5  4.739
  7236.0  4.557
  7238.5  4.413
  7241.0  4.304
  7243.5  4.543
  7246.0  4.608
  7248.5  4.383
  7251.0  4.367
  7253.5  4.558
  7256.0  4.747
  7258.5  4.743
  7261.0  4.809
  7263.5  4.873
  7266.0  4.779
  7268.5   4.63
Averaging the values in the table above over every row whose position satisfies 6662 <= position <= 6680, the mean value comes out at 4.87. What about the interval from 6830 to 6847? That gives 4.79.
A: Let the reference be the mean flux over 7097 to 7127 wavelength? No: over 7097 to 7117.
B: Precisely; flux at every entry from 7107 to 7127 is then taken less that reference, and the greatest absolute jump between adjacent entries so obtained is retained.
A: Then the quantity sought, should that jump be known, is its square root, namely 0.97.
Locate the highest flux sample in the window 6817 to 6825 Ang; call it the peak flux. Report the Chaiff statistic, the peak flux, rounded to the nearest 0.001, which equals 4.714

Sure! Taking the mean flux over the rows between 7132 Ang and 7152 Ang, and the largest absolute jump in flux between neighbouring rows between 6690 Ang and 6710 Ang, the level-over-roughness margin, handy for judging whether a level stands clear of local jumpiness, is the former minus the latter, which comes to 4.3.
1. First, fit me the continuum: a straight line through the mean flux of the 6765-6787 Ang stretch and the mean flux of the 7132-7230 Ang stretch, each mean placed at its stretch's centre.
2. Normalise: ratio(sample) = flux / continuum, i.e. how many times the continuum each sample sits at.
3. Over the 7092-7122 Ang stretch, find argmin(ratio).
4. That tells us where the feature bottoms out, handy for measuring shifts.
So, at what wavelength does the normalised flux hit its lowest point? 7106.0 Ang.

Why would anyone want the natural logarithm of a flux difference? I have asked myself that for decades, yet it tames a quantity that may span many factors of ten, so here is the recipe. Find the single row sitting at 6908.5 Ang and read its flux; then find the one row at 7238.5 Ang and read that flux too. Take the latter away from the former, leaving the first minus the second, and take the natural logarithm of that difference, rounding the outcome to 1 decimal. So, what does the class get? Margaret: -0.6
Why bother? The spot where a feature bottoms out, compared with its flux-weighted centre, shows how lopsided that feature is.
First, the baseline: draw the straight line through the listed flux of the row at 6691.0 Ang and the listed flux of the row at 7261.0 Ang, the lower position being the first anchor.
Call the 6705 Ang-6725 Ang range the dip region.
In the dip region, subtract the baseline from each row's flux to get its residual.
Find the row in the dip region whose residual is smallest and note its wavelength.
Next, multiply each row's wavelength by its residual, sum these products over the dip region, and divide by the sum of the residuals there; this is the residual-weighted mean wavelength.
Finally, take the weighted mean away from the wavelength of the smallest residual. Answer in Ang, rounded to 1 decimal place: 8.8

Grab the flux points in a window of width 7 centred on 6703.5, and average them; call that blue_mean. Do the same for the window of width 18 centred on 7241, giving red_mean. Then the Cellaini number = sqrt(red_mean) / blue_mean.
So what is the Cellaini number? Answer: 0.441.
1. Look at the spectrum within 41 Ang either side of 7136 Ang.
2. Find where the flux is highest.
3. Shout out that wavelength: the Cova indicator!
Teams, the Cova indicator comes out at 7121.0 Ang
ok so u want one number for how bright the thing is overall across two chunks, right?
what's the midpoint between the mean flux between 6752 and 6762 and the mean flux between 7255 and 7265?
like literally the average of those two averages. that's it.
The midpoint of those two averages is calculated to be 4.75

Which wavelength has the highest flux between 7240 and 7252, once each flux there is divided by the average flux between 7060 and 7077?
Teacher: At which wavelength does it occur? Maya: 7246.0 Ang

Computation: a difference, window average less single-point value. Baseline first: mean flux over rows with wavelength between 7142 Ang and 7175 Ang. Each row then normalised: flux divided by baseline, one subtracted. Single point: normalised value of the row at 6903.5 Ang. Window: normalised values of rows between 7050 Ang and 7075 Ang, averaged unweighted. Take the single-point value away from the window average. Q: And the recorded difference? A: -0.07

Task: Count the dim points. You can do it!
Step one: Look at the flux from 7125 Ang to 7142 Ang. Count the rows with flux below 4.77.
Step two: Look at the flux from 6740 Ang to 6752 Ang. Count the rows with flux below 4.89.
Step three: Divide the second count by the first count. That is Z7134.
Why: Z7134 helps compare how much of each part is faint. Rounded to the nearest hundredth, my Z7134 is 0.83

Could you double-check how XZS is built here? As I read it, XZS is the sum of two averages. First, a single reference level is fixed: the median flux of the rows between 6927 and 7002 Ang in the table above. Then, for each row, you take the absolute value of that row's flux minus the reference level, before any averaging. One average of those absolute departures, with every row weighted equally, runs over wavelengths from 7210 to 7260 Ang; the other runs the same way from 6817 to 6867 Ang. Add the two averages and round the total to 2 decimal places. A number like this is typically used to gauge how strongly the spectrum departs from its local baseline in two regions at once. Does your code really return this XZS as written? 0.41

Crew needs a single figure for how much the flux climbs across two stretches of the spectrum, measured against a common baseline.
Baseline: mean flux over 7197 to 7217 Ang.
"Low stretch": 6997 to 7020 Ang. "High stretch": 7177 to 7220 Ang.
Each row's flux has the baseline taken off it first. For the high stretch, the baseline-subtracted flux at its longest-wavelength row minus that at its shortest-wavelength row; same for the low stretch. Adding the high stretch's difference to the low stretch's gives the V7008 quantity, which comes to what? 0.33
